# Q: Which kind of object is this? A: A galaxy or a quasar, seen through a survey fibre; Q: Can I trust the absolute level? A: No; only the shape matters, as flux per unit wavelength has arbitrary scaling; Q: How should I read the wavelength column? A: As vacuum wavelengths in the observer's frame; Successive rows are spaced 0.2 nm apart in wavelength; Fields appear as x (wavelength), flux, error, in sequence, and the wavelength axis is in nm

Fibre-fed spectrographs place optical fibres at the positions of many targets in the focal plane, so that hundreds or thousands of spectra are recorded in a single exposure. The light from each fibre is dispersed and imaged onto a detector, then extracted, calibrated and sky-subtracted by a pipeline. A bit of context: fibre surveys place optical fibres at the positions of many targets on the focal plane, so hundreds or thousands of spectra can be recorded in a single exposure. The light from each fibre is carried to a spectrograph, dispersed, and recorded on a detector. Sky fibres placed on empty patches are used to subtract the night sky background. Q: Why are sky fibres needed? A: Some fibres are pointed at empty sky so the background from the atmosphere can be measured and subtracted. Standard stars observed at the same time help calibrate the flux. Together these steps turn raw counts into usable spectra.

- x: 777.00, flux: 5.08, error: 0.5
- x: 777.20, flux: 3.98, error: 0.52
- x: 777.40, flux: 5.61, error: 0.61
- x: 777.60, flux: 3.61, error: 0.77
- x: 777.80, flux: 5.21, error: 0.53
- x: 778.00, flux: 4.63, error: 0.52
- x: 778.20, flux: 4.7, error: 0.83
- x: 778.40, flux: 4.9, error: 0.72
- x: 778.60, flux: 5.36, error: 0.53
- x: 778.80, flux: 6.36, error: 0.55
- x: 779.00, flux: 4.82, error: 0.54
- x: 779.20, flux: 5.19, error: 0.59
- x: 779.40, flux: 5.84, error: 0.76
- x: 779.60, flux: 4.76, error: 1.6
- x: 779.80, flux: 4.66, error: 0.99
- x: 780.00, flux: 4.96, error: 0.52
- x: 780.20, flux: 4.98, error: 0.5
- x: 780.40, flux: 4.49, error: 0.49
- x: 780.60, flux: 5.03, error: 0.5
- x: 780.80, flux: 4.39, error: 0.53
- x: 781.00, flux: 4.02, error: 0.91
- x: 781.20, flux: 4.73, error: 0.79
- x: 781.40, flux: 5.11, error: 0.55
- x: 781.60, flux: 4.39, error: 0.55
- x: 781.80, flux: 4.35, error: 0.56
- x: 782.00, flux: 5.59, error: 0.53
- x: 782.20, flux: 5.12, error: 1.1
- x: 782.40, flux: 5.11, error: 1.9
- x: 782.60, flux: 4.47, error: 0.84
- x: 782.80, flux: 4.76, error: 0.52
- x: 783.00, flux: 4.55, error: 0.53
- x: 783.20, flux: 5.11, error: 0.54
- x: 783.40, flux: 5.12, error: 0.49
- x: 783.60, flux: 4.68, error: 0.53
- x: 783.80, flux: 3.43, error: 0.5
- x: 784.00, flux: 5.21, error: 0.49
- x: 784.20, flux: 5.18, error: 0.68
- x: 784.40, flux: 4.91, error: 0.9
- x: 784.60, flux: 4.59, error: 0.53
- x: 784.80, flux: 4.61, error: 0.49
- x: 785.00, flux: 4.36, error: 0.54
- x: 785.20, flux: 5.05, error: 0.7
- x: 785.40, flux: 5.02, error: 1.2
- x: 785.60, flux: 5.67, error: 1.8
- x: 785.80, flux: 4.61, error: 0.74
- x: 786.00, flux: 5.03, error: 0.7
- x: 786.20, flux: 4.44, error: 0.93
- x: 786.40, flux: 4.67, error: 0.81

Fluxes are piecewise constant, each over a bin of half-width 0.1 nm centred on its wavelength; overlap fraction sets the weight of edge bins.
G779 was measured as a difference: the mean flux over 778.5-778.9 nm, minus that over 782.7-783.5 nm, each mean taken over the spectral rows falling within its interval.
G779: 1.0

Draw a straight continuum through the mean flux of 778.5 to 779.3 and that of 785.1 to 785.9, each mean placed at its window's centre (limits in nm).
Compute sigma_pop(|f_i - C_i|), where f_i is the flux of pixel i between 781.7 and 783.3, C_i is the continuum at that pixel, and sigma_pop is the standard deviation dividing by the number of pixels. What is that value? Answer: 0.30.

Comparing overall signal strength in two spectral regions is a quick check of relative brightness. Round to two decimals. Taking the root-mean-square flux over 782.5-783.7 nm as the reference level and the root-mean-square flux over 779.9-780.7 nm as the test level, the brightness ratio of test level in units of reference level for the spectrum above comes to 1.02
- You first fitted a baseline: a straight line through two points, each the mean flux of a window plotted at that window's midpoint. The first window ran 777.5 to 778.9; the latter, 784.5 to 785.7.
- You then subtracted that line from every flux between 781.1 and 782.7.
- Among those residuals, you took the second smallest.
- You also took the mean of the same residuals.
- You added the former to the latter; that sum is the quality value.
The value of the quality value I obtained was -0.60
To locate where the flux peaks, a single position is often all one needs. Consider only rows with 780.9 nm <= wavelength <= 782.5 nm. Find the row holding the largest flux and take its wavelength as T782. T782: 782.00 nm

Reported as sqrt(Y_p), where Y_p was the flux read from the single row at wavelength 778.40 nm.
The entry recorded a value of 2.21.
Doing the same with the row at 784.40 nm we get 2.22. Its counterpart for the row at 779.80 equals 2.16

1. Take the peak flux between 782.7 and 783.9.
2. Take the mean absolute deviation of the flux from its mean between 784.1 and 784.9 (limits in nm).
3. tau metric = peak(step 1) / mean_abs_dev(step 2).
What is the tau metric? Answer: 23.0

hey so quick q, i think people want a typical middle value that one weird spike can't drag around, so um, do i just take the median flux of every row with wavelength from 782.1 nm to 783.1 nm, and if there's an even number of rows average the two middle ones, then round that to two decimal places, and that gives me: 4.76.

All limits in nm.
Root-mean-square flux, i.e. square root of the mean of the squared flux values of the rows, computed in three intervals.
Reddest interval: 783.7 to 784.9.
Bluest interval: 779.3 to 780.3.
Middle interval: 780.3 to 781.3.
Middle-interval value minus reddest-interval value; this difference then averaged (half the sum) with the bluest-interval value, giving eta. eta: 2.454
